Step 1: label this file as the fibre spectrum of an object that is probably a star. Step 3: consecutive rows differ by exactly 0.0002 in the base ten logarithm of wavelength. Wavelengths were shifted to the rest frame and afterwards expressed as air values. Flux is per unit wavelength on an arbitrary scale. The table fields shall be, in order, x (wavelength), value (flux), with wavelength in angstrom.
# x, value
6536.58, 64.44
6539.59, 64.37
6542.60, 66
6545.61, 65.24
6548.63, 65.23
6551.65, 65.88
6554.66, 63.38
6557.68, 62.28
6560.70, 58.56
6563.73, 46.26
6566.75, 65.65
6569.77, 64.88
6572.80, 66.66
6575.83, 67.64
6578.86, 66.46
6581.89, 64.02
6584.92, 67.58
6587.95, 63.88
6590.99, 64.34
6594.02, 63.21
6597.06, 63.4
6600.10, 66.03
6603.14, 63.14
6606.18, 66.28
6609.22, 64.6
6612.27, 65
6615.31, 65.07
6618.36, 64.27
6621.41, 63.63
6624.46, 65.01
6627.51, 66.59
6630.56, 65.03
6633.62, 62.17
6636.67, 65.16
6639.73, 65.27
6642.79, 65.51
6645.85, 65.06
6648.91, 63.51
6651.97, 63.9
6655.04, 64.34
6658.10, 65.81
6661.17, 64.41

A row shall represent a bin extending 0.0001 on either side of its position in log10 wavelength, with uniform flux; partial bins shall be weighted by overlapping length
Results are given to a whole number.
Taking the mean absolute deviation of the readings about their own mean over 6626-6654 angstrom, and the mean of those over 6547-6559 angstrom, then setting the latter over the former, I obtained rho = 64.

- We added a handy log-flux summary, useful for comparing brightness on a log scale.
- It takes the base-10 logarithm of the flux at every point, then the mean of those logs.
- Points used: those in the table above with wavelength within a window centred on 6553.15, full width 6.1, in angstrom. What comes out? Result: 1.81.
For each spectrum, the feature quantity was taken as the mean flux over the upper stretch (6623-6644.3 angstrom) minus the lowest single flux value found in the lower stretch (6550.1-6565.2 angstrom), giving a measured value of 18.7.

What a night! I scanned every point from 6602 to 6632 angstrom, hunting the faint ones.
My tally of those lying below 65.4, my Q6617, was 8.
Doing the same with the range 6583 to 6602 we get 4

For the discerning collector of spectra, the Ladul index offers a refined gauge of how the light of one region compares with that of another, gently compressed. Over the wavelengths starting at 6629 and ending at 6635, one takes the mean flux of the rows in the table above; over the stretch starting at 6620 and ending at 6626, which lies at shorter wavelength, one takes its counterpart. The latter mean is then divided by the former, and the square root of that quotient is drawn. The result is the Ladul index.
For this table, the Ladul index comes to 1.01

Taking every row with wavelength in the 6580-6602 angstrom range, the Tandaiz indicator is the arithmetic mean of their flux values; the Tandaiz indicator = 64.6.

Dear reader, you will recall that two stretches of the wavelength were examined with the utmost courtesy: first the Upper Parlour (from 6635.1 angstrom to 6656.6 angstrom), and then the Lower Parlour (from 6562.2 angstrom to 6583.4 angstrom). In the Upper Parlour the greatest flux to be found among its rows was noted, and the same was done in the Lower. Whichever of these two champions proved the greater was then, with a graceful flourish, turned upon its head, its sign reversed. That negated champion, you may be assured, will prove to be -67.6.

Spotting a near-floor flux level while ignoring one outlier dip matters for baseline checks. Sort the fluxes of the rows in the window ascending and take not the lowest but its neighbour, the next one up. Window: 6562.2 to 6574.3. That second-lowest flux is 64.88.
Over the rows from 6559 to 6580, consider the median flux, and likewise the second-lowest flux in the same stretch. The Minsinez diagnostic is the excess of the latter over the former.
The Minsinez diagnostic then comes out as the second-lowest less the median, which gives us -7.1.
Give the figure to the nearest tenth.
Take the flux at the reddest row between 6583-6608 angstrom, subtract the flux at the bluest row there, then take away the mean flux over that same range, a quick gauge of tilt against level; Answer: -66.0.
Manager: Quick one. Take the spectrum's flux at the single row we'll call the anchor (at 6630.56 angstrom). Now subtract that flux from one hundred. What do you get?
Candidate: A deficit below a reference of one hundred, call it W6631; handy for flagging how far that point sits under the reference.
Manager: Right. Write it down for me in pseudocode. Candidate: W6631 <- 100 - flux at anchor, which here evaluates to 35.0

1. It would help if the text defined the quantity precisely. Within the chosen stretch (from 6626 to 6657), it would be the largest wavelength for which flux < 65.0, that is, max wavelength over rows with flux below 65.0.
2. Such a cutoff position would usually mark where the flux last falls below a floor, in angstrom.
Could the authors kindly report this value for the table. 6655.04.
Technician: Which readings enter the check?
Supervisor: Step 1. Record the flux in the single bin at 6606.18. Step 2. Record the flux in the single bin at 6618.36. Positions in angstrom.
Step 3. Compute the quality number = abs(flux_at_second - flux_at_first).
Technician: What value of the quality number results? 2.0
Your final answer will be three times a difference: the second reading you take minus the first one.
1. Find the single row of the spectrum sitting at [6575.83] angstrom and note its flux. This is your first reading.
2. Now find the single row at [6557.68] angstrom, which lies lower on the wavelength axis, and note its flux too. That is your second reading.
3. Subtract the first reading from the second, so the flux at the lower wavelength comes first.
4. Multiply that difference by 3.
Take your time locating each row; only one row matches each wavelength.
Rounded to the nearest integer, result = -16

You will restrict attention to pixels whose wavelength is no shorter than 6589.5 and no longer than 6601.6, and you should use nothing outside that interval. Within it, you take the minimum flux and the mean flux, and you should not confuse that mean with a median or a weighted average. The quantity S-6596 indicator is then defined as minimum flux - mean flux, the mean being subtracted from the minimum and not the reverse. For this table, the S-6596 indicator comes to -1.0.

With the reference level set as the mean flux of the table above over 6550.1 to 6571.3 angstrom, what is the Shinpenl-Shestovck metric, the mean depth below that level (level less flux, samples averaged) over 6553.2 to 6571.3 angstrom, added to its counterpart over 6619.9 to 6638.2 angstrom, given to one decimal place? -2.8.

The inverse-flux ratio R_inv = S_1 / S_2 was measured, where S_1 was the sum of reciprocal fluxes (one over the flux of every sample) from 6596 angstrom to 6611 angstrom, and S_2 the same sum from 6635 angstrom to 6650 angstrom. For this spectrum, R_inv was 1.0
